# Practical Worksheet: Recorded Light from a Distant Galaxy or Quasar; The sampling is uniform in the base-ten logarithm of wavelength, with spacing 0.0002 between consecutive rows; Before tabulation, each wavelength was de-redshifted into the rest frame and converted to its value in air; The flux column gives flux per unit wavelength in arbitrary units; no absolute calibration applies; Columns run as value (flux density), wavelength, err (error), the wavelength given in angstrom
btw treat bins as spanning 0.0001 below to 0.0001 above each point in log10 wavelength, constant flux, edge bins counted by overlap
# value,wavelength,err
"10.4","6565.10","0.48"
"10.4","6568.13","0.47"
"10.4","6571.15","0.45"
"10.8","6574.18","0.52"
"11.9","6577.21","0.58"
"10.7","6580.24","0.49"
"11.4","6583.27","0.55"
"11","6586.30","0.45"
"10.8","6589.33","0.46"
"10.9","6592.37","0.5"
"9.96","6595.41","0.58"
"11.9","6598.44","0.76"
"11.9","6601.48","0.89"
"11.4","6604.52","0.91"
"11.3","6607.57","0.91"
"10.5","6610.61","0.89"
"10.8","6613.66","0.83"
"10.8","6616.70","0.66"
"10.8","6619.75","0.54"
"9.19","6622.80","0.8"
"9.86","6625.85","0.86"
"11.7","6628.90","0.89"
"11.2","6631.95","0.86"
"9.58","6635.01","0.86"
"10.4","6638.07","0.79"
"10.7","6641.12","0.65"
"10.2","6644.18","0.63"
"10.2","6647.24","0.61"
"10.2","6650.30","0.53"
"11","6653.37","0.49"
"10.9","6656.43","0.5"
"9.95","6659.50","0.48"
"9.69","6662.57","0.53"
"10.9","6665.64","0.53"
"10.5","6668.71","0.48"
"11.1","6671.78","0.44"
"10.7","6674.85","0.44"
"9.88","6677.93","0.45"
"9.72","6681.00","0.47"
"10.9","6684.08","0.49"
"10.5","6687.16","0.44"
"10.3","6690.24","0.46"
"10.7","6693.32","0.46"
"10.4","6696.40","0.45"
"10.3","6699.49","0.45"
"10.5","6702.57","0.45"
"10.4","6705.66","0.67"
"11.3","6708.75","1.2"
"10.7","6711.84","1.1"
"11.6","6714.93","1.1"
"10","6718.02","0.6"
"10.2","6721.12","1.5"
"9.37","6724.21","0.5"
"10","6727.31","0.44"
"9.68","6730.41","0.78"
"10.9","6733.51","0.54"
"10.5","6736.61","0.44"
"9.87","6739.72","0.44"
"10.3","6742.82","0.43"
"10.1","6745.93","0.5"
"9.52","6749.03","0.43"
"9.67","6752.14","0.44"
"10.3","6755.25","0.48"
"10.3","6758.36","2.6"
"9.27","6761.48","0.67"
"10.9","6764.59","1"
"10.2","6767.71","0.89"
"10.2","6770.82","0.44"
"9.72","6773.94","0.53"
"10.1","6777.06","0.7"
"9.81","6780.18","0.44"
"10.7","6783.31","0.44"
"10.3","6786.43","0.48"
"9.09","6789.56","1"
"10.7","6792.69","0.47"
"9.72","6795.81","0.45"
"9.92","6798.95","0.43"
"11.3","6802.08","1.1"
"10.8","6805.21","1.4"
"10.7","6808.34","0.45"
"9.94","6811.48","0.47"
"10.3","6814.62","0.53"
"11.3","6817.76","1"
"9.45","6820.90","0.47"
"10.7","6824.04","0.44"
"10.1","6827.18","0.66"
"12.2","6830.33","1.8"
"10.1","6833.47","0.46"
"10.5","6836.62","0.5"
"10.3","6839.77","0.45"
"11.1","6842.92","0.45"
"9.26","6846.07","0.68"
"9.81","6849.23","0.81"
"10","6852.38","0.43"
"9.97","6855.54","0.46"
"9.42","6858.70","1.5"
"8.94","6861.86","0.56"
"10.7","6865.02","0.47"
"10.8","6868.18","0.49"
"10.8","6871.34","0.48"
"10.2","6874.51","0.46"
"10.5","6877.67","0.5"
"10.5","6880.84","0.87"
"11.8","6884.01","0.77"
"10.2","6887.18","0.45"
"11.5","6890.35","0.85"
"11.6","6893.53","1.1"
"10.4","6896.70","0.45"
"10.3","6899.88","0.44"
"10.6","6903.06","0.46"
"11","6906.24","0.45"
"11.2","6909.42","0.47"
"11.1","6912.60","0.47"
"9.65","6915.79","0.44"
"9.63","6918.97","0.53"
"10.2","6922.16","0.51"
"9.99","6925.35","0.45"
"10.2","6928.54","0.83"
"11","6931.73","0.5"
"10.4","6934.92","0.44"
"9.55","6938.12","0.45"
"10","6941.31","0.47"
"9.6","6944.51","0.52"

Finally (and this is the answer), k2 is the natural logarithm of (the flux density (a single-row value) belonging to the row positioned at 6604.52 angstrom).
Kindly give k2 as 2.43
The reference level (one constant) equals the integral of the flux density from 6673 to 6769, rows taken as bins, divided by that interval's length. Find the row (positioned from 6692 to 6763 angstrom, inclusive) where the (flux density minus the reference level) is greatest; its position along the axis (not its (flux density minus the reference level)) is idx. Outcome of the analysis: 6714.93 angstrom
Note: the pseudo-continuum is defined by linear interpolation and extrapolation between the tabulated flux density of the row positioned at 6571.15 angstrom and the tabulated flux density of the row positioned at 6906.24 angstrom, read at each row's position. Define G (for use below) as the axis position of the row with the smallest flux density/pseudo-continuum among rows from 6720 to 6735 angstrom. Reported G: 6724.21 angstrom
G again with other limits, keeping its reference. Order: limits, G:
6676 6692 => 6681.00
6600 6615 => 6610.61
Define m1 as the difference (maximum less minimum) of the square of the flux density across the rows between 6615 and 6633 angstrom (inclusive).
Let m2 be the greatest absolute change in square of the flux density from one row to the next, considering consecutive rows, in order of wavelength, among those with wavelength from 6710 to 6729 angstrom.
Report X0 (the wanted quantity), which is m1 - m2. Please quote 18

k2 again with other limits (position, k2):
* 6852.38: 2.30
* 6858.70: 2.24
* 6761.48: 2.23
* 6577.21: 2.48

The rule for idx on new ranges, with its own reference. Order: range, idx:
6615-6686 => 6628.90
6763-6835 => 6830.33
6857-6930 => 6884.01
